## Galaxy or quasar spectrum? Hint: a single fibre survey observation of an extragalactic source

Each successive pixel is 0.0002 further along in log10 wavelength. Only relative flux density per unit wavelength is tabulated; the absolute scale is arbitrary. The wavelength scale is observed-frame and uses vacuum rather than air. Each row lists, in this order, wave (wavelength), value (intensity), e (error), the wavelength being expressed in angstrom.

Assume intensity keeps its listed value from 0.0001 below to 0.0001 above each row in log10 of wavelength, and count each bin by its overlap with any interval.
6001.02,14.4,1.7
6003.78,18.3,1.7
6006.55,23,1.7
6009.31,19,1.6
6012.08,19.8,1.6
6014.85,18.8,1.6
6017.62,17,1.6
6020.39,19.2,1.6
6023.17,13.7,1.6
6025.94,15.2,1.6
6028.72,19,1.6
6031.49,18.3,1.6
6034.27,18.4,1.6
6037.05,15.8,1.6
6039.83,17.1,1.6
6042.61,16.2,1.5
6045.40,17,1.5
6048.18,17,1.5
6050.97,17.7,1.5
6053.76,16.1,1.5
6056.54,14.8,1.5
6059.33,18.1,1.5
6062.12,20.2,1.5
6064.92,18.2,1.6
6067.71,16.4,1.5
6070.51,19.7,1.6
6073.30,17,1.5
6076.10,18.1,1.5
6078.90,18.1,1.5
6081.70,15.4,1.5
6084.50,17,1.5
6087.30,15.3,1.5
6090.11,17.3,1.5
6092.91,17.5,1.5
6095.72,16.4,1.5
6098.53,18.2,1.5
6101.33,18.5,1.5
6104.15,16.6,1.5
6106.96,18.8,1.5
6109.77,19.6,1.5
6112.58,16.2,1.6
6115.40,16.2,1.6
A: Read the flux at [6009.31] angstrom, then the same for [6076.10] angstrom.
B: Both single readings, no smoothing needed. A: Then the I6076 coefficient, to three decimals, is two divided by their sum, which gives 0.054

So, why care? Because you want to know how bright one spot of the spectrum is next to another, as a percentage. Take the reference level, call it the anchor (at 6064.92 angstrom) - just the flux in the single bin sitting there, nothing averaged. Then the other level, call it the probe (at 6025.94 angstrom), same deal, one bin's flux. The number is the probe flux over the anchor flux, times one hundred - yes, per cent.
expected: 84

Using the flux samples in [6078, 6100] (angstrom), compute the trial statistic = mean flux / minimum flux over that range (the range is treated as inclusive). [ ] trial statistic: 1.10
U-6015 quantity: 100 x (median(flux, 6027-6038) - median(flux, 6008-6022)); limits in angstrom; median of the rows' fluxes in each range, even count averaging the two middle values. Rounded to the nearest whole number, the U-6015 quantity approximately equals -65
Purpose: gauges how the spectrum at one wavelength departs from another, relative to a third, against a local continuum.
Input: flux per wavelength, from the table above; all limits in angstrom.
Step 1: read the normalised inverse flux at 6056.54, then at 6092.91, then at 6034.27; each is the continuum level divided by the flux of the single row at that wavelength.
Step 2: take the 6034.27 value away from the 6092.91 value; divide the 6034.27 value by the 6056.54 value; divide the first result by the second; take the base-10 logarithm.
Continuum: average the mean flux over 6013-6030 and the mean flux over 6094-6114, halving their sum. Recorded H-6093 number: -1.22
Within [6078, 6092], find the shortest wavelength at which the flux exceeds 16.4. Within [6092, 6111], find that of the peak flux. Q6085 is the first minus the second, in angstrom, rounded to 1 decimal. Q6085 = -30.9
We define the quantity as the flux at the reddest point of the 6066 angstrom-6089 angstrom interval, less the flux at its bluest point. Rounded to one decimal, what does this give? -1.1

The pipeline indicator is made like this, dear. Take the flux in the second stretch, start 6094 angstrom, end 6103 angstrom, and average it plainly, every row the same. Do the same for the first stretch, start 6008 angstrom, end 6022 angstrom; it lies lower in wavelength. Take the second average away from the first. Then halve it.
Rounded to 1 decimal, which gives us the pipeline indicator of 0.5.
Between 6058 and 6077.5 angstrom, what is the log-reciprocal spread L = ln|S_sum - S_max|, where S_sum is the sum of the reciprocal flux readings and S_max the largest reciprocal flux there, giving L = -1.1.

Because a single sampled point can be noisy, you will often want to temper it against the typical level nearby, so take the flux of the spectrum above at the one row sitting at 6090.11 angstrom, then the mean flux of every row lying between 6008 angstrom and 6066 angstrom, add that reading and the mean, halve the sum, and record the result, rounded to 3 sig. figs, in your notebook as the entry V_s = 17.4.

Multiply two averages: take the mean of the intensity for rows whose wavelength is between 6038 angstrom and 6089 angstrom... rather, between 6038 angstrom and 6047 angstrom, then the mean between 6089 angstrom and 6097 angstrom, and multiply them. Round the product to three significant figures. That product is 286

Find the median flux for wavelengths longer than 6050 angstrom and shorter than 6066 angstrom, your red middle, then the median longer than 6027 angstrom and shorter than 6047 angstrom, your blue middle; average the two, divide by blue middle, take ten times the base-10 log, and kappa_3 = 0.10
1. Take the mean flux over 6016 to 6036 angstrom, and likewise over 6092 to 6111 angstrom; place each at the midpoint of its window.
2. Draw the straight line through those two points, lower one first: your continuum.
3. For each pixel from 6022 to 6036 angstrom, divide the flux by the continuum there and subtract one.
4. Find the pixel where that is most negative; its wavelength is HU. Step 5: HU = 6023.17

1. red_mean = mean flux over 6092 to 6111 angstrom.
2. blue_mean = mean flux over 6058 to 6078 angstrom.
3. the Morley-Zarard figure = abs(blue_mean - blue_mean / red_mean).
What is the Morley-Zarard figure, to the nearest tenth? 17.2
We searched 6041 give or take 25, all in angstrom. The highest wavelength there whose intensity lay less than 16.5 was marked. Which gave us 6056.54 angstrom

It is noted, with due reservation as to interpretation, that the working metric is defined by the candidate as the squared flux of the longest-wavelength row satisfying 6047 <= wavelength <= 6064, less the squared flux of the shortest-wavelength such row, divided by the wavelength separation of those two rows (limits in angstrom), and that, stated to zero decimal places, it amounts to 9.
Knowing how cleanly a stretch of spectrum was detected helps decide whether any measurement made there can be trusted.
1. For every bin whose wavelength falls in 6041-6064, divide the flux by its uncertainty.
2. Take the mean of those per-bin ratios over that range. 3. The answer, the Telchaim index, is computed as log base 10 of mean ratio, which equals 1.06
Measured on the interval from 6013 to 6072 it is 1.05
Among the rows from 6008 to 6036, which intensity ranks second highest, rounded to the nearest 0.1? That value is 19.2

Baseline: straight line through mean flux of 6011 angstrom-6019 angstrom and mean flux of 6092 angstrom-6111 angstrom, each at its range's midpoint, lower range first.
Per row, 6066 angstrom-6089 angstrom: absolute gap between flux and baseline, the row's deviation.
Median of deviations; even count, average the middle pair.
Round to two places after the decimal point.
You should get 1.34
